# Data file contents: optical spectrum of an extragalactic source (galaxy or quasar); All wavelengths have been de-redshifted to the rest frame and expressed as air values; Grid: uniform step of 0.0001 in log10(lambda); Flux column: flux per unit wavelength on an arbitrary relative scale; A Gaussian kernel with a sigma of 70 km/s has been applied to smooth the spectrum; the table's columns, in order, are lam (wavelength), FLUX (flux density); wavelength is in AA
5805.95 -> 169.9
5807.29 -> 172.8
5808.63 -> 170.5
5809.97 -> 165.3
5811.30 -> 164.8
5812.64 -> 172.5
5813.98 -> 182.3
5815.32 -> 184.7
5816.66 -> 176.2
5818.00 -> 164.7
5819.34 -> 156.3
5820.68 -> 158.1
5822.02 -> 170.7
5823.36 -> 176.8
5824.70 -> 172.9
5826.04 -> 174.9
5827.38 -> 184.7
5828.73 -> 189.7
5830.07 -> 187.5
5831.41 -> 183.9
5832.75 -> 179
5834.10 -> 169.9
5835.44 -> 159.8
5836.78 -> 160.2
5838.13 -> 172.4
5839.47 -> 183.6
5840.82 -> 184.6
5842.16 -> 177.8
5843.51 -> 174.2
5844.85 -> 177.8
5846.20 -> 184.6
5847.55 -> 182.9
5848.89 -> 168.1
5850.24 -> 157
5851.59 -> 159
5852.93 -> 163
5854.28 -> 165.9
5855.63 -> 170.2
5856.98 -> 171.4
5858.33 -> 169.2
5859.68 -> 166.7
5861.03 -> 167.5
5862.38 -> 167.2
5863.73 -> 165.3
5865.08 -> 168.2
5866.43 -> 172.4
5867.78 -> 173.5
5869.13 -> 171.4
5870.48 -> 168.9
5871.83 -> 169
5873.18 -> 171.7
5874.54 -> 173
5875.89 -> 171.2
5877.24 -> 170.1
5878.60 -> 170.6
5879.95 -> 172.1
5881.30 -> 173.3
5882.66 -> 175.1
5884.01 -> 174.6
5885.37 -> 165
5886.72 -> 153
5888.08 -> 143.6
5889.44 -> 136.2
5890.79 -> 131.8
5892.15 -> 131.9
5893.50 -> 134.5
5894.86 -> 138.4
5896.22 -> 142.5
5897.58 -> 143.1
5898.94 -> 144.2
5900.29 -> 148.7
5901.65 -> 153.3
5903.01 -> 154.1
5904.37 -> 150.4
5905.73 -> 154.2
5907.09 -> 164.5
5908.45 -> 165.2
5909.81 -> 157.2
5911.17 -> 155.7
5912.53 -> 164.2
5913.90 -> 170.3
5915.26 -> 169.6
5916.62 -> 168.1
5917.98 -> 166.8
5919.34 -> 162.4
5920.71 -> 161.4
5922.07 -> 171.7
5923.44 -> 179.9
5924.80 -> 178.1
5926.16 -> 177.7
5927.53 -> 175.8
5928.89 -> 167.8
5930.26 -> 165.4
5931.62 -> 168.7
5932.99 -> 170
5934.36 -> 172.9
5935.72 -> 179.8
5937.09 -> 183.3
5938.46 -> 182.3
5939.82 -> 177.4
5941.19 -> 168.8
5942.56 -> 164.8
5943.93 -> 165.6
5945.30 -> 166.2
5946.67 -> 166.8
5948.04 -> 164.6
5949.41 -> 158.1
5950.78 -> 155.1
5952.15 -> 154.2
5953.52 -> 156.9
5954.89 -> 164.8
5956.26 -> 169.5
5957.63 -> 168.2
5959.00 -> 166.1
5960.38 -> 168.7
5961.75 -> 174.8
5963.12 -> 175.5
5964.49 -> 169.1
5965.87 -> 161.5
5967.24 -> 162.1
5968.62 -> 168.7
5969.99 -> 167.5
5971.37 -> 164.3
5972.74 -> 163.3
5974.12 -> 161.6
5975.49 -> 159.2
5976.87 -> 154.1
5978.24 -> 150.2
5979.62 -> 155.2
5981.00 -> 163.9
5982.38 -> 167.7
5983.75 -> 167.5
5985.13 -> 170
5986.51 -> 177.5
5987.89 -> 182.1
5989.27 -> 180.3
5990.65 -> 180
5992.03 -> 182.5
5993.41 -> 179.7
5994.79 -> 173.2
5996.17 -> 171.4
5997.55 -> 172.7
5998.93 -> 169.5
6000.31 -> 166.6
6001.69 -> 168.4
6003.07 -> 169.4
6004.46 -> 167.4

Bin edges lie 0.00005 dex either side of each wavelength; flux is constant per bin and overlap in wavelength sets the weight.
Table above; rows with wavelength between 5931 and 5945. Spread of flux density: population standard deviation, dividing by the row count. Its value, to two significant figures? 6.5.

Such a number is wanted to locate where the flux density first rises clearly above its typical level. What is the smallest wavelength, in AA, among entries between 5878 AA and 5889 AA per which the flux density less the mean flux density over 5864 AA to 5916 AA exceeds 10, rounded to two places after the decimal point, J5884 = 5878.60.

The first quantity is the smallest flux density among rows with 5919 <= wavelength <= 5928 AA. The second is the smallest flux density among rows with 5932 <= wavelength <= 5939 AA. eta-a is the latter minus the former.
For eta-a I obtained 9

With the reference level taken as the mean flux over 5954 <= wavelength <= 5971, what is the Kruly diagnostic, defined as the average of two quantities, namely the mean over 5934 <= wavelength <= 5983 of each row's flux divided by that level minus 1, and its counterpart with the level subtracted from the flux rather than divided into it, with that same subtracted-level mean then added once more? -3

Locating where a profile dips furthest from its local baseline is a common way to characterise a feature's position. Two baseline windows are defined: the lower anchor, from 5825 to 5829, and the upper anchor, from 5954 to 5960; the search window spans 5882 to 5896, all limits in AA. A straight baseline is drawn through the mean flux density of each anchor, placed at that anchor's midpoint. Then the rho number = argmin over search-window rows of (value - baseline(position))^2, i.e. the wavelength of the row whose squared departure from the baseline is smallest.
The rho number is 5882.66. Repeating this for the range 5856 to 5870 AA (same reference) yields 5867.78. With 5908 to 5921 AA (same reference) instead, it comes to 5913.90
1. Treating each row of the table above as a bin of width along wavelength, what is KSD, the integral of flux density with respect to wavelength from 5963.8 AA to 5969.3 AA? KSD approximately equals 909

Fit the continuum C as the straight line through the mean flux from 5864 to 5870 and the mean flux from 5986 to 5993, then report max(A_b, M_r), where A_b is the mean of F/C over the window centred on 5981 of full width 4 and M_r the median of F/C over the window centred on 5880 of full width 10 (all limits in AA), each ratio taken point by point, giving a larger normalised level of 1.00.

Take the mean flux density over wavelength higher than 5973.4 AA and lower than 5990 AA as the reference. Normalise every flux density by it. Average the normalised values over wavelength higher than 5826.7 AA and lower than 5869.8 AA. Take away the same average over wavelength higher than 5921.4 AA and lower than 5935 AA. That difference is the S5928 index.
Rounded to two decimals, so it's 0.00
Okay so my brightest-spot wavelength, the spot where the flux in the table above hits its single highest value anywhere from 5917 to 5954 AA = 5937.09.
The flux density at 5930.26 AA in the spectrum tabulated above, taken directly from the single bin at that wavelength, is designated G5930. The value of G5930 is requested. 165.4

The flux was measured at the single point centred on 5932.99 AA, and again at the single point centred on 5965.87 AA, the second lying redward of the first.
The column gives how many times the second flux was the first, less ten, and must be -9.05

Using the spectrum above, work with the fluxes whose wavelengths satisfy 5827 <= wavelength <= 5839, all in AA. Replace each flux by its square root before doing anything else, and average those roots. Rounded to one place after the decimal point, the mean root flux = 13.3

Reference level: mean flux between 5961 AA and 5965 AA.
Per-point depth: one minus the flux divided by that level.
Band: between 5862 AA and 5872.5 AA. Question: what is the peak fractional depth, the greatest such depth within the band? 0.05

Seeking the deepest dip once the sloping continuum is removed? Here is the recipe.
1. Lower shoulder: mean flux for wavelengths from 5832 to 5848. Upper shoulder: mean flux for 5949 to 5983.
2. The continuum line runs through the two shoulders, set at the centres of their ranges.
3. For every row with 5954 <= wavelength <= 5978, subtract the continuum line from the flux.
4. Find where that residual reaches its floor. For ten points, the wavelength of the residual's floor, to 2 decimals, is 5976.87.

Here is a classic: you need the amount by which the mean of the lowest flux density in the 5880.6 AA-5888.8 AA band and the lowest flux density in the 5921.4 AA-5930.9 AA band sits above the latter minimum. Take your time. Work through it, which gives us -11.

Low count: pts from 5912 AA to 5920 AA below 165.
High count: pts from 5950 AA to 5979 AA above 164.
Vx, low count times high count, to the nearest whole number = 22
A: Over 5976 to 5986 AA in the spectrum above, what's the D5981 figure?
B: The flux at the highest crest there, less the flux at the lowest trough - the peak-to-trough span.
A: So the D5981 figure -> 20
